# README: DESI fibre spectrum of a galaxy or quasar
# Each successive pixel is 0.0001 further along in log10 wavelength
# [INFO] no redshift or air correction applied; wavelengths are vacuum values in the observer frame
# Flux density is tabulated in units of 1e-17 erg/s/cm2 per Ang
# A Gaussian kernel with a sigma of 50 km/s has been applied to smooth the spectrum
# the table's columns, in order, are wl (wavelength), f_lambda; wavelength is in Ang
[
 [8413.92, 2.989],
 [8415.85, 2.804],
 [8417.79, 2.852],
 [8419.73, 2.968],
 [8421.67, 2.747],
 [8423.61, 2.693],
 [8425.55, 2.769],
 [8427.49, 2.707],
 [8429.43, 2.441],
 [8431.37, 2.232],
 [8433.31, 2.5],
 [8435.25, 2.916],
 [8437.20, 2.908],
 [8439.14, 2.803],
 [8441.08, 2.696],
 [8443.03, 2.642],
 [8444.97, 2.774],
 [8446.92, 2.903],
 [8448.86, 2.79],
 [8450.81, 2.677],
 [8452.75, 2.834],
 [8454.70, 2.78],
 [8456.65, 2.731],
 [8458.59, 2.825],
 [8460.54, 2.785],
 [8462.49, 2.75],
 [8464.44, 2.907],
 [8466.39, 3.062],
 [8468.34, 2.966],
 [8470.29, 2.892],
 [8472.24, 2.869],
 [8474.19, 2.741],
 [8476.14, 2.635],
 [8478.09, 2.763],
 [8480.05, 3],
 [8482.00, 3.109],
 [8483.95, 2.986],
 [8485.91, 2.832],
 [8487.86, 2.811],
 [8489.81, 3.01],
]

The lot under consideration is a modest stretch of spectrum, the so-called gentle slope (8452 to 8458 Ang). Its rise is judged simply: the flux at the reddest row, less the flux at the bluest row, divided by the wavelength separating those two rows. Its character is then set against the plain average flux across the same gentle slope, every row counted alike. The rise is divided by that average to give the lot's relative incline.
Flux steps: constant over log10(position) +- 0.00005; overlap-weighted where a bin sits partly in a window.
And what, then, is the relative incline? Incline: -0.009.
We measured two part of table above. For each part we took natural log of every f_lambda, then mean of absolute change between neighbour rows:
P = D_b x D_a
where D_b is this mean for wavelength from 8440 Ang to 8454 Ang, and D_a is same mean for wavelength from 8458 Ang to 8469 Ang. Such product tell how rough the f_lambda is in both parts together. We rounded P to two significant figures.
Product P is 0.0014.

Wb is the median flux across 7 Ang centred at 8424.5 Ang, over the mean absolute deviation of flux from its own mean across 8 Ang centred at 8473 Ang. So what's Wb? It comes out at 28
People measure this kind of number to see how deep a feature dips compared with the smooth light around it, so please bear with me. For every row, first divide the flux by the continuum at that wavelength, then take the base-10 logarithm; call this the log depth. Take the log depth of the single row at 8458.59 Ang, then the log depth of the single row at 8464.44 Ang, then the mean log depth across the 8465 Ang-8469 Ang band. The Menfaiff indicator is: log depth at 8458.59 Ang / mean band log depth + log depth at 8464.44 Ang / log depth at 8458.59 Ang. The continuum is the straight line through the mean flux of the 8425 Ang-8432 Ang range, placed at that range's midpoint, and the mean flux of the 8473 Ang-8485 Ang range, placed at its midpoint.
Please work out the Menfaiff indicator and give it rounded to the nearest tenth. 1.9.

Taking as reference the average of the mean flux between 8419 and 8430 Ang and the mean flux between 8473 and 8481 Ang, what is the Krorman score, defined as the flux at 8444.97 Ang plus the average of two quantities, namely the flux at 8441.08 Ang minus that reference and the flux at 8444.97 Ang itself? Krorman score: 4.13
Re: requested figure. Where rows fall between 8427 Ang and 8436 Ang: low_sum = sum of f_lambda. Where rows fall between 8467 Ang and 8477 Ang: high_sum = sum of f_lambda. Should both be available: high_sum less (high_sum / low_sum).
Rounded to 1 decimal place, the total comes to 13.0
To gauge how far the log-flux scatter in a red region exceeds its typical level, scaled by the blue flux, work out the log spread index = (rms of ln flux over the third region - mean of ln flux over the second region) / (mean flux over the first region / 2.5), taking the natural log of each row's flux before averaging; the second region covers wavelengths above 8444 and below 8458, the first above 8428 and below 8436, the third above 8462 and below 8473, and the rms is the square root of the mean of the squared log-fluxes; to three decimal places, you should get 0.043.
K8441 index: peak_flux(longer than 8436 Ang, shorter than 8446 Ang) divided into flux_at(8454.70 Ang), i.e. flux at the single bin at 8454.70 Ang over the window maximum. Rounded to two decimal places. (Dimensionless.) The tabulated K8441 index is 0.96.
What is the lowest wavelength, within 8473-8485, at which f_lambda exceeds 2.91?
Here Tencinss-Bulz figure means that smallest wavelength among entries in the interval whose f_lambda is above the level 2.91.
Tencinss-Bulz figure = 8480.05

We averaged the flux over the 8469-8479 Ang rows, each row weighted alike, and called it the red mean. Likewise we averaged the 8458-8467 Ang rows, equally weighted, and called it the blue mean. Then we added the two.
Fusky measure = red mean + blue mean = 5.65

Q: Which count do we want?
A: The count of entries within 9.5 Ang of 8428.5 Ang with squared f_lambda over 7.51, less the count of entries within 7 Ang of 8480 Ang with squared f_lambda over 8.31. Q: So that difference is 2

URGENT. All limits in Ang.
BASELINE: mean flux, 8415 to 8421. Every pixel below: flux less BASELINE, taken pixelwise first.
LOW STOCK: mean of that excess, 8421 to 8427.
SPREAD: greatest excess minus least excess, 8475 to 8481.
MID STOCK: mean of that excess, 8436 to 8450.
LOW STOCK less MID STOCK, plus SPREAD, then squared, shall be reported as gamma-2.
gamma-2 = 0.10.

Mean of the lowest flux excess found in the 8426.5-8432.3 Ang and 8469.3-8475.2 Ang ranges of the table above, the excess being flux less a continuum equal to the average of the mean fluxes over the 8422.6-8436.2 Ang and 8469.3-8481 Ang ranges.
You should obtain -0.23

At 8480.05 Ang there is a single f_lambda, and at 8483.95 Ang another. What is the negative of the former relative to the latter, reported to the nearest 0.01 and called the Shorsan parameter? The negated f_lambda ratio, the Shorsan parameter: -1.00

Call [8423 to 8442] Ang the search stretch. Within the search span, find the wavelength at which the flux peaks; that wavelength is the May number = 8435.25 Ang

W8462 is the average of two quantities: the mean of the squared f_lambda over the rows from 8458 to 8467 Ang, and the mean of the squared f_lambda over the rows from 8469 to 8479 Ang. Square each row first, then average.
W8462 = 7.98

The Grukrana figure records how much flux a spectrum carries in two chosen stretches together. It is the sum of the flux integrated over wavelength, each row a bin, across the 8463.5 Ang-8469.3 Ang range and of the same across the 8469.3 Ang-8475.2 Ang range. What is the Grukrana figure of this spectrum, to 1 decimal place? 34.0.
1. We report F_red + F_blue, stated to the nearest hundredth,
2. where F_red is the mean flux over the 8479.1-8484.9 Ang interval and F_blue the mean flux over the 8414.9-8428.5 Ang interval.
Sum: 5.82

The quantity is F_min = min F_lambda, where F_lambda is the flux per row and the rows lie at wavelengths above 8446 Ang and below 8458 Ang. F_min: 2.677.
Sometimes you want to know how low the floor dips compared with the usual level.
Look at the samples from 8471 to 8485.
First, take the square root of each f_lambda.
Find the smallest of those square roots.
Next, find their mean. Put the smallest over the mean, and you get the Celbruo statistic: 0.958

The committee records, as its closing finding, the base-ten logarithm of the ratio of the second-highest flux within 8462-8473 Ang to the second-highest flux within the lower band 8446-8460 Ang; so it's 0.020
